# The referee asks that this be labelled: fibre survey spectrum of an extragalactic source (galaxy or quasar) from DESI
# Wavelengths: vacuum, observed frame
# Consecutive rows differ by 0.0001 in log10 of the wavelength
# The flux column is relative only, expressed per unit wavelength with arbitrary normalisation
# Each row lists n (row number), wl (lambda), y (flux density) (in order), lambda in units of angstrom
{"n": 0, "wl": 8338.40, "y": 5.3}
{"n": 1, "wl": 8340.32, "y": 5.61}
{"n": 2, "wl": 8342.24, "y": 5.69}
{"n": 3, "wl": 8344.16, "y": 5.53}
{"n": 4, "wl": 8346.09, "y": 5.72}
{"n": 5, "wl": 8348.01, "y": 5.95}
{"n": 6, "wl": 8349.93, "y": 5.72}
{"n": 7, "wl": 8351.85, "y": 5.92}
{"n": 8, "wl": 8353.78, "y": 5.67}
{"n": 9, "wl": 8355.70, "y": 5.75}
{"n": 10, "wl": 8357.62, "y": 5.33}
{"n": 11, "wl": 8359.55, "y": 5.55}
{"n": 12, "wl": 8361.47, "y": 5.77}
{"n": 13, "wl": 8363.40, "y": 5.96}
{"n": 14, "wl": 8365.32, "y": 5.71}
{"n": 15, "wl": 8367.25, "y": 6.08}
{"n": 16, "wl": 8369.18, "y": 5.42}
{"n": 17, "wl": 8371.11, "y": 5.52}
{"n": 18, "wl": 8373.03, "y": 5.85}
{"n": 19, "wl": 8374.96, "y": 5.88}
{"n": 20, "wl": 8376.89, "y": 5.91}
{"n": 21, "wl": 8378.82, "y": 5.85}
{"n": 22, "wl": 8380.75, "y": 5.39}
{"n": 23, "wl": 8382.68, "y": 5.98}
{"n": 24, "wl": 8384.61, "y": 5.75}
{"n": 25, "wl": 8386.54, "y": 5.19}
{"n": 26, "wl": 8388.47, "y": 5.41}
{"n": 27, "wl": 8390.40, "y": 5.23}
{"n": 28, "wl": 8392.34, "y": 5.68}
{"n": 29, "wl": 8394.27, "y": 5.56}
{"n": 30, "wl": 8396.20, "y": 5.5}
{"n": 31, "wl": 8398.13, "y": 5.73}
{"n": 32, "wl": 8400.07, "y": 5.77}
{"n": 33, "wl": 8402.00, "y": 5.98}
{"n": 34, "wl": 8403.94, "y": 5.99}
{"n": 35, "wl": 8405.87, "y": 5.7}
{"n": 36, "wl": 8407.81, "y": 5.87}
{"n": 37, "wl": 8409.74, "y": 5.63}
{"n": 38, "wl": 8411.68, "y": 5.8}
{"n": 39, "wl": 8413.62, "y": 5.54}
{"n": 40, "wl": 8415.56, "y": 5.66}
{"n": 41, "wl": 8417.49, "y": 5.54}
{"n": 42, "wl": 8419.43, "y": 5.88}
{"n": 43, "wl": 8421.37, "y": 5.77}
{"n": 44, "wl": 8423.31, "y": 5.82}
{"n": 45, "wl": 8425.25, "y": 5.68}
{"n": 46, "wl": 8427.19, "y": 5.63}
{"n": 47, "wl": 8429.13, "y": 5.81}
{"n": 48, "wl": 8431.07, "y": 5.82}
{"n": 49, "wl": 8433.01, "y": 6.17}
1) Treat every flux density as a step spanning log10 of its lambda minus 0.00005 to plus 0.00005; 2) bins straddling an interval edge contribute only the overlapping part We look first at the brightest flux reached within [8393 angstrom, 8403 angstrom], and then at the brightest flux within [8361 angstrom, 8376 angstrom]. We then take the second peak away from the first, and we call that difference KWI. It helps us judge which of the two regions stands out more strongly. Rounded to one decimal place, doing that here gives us -0.1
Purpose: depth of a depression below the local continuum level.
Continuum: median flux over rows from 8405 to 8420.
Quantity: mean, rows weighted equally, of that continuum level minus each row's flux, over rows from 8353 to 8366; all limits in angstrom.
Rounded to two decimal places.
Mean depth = 0.00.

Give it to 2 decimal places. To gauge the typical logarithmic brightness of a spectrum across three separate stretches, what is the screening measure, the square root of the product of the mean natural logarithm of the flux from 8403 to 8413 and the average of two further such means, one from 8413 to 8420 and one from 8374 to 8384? 1.75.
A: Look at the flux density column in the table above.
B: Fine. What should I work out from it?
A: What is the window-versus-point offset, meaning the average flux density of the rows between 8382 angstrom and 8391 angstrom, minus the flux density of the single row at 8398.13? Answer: -0.2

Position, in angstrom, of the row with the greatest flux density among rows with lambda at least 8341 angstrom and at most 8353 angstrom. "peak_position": 8348.01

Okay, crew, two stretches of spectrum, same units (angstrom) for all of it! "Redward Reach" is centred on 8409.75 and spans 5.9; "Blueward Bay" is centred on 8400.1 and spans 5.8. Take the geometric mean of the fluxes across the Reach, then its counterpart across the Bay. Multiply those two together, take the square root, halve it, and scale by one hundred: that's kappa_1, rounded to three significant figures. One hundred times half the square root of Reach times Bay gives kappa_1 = 290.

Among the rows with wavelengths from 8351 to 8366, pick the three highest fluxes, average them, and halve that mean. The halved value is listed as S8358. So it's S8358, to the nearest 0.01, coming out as 2.94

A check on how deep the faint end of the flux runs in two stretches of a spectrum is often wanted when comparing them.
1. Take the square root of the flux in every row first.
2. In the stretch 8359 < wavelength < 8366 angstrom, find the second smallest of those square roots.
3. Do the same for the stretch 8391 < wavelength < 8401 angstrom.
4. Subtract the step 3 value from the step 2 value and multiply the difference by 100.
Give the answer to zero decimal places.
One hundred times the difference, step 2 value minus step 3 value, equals 3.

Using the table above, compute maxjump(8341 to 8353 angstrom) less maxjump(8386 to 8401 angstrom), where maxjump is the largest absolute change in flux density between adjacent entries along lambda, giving -0.22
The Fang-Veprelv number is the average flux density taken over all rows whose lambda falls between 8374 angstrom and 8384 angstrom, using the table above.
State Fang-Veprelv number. 5.80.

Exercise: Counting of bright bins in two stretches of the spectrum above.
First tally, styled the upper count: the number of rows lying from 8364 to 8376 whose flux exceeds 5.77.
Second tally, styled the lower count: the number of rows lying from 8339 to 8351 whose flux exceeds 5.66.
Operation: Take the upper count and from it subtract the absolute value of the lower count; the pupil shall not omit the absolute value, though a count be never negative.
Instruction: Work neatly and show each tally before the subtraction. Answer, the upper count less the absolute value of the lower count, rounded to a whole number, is -1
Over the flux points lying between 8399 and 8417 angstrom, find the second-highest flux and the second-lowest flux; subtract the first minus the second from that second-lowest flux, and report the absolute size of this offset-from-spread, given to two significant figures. 5.3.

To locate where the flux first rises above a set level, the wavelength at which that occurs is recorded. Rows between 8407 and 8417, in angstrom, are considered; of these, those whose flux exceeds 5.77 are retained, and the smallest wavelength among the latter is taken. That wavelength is 8407.81 angstrom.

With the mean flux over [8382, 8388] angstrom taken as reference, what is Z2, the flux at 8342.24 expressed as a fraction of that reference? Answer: 1.01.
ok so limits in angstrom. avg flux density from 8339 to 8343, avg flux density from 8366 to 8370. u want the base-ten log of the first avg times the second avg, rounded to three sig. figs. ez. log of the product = 1.51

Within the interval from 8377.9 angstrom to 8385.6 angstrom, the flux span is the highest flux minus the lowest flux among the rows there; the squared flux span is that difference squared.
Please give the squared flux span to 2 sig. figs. 0.35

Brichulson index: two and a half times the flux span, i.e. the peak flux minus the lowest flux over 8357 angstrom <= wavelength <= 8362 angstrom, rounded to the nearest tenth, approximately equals 1.1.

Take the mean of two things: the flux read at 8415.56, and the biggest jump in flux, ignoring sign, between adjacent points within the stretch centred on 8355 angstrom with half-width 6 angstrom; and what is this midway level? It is 3.04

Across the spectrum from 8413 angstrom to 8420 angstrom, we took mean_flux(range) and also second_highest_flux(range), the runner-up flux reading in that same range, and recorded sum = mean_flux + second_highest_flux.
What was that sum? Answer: 11.3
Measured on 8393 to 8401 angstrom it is 11.4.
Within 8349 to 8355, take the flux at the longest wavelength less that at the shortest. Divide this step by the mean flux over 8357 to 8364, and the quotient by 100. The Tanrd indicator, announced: -0.0001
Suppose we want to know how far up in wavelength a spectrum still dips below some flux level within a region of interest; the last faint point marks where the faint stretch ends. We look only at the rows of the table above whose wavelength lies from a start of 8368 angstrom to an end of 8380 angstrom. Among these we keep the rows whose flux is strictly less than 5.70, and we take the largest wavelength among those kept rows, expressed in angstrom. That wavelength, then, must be 8371.11 angstrom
